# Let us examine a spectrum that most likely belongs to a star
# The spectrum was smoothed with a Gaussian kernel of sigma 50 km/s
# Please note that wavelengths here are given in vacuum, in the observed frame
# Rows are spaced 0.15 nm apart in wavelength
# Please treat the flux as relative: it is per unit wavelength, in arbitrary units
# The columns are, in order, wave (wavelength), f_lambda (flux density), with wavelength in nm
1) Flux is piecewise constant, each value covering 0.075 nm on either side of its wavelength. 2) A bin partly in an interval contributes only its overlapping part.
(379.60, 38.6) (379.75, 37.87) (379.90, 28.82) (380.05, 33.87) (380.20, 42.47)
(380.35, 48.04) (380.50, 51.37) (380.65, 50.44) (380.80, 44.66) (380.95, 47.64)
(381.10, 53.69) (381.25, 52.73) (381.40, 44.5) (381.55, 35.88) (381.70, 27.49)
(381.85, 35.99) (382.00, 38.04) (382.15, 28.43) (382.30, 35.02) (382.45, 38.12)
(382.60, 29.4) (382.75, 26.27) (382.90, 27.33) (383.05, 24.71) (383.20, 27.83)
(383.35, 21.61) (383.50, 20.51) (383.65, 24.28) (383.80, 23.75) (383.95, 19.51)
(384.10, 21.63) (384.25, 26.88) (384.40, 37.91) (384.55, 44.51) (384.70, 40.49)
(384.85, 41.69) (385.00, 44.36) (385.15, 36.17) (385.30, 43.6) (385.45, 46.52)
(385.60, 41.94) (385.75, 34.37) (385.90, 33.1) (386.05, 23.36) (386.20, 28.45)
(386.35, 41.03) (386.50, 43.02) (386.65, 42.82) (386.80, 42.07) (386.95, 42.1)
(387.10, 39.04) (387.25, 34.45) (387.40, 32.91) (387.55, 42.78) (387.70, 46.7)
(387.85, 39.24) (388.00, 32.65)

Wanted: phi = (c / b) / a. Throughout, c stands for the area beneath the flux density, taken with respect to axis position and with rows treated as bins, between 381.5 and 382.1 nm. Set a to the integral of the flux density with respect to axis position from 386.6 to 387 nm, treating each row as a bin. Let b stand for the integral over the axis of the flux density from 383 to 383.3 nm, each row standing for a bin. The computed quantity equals 0.155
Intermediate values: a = 17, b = 8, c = 20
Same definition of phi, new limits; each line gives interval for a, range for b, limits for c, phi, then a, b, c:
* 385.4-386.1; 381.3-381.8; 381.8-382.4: 0.045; 25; 18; 21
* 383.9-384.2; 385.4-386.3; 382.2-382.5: 0.054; 6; 31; 11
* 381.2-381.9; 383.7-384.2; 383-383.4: 0.033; 27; 11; 10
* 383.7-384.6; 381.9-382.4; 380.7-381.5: 0.088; 26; 17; 39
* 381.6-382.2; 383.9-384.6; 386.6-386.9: 0.031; 20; 21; 13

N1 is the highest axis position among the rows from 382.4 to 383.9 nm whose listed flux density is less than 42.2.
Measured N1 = 383.80 nm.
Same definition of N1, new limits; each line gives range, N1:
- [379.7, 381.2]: 380.05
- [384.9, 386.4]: 386.35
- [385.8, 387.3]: 387.25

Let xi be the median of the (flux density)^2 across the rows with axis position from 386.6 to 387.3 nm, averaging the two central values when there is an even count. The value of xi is 1770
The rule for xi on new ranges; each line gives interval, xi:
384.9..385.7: 1901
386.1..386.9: 1770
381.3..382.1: 1295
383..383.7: 590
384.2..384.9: 1639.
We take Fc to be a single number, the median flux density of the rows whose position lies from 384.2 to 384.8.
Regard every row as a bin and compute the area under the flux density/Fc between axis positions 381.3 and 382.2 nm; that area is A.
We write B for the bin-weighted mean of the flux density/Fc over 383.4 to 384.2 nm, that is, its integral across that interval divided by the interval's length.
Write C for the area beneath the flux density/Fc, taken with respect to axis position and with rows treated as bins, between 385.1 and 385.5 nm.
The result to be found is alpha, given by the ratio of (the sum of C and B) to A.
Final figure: 1.21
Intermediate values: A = 0.82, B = 0.6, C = 0.43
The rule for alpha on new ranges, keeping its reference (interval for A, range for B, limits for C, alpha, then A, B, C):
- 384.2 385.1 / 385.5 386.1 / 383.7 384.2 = 1.27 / 0.91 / 0.9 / 0.28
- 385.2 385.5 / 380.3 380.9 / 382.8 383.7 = 5.32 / 0.34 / 1.2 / 0.56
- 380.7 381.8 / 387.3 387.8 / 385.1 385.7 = 1.36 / 1.23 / 1.0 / 0.64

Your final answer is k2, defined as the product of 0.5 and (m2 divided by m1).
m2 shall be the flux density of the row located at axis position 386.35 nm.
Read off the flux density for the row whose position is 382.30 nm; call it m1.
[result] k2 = 0.59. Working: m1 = 35.02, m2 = 41.03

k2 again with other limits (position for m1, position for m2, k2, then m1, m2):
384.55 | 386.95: 0.47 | 44.51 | 42.1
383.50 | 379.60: 0.94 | 20.51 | 38.6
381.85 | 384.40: 0.53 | 35.99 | 37.91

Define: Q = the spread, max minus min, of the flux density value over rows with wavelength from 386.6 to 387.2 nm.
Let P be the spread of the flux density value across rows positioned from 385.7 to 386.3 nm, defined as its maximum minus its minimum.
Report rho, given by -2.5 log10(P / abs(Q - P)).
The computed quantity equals -0.46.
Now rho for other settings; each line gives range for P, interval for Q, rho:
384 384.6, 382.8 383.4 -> -0.34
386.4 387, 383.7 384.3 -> 2.07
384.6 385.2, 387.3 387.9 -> -0.41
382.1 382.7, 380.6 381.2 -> -2.92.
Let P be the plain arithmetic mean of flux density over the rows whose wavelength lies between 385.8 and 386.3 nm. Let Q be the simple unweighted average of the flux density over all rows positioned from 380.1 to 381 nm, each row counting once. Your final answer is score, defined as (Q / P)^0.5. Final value 1.3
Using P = 28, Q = 47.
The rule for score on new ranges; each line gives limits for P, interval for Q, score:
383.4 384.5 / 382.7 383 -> 1.0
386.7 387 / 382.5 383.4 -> 0.8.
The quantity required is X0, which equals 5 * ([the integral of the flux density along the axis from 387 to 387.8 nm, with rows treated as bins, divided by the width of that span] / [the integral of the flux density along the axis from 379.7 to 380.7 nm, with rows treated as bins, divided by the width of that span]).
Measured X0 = 4.7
